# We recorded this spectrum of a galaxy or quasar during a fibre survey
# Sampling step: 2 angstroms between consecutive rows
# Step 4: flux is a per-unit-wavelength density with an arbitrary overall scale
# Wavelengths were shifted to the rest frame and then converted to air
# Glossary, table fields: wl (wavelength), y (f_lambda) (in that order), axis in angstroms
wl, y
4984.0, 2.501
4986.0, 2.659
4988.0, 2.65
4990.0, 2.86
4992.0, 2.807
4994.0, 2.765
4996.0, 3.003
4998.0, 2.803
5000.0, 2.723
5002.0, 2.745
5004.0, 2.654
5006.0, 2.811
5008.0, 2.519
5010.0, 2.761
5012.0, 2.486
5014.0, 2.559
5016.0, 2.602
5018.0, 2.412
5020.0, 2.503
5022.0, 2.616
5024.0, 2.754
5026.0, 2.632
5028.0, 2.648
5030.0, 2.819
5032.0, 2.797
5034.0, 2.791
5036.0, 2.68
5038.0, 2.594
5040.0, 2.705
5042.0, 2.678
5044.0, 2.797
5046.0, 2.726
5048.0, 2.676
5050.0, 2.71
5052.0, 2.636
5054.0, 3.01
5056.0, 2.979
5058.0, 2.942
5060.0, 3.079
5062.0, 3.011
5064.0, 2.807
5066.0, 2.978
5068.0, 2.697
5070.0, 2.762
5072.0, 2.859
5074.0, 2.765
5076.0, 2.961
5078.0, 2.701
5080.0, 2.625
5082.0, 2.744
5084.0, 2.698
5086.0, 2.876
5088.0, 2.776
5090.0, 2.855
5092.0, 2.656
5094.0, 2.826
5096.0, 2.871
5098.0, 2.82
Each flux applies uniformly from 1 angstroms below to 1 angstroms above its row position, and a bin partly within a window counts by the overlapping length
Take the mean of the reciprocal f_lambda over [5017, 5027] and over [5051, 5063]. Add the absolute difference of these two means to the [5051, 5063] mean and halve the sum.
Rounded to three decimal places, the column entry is 0.194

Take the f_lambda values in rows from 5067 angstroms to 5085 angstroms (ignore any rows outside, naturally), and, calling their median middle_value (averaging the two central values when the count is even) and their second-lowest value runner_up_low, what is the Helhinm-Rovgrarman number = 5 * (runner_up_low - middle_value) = -0.235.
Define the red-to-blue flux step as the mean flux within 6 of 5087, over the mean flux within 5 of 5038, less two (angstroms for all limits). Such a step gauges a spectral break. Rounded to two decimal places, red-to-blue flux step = -0.97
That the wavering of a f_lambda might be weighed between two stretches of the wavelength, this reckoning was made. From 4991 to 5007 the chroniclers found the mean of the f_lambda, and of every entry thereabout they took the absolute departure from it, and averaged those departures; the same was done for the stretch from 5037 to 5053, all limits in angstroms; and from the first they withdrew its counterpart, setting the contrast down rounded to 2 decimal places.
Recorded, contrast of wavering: 0.02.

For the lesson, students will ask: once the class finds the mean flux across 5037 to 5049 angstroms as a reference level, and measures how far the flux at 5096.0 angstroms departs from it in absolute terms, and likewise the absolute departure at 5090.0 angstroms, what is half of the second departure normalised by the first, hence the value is 0.5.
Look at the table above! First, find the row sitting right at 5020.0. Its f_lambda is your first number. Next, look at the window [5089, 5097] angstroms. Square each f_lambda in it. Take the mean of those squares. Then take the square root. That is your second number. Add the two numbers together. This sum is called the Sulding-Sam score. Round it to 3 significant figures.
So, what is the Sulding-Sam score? 5.31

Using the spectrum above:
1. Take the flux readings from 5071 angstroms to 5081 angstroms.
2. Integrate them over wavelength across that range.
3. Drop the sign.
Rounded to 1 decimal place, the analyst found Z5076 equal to 27.8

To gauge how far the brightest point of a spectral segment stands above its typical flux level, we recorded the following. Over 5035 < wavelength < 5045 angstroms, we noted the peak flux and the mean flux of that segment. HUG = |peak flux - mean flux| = 0.11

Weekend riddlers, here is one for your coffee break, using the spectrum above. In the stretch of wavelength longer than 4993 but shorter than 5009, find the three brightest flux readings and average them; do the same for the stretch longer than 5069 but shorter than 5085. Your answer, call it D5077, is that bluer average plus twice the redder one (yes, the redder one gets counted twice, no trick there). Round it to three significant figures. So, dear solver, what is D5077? 8.60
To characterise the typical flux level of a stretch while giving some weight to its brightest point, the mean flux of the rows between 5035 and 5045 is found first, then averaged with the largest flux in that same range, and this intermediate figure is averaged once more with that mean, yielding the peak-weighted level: 2.72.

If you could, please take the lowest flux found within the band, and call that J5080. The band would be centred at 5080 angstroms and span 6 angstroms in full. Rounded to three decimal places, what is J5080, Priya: 2.625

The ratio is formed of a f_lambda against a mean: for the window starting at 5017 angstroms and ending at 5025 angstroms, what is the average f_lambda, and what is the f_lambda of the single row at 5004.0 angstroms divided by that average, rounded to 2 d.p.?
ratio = 1.03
